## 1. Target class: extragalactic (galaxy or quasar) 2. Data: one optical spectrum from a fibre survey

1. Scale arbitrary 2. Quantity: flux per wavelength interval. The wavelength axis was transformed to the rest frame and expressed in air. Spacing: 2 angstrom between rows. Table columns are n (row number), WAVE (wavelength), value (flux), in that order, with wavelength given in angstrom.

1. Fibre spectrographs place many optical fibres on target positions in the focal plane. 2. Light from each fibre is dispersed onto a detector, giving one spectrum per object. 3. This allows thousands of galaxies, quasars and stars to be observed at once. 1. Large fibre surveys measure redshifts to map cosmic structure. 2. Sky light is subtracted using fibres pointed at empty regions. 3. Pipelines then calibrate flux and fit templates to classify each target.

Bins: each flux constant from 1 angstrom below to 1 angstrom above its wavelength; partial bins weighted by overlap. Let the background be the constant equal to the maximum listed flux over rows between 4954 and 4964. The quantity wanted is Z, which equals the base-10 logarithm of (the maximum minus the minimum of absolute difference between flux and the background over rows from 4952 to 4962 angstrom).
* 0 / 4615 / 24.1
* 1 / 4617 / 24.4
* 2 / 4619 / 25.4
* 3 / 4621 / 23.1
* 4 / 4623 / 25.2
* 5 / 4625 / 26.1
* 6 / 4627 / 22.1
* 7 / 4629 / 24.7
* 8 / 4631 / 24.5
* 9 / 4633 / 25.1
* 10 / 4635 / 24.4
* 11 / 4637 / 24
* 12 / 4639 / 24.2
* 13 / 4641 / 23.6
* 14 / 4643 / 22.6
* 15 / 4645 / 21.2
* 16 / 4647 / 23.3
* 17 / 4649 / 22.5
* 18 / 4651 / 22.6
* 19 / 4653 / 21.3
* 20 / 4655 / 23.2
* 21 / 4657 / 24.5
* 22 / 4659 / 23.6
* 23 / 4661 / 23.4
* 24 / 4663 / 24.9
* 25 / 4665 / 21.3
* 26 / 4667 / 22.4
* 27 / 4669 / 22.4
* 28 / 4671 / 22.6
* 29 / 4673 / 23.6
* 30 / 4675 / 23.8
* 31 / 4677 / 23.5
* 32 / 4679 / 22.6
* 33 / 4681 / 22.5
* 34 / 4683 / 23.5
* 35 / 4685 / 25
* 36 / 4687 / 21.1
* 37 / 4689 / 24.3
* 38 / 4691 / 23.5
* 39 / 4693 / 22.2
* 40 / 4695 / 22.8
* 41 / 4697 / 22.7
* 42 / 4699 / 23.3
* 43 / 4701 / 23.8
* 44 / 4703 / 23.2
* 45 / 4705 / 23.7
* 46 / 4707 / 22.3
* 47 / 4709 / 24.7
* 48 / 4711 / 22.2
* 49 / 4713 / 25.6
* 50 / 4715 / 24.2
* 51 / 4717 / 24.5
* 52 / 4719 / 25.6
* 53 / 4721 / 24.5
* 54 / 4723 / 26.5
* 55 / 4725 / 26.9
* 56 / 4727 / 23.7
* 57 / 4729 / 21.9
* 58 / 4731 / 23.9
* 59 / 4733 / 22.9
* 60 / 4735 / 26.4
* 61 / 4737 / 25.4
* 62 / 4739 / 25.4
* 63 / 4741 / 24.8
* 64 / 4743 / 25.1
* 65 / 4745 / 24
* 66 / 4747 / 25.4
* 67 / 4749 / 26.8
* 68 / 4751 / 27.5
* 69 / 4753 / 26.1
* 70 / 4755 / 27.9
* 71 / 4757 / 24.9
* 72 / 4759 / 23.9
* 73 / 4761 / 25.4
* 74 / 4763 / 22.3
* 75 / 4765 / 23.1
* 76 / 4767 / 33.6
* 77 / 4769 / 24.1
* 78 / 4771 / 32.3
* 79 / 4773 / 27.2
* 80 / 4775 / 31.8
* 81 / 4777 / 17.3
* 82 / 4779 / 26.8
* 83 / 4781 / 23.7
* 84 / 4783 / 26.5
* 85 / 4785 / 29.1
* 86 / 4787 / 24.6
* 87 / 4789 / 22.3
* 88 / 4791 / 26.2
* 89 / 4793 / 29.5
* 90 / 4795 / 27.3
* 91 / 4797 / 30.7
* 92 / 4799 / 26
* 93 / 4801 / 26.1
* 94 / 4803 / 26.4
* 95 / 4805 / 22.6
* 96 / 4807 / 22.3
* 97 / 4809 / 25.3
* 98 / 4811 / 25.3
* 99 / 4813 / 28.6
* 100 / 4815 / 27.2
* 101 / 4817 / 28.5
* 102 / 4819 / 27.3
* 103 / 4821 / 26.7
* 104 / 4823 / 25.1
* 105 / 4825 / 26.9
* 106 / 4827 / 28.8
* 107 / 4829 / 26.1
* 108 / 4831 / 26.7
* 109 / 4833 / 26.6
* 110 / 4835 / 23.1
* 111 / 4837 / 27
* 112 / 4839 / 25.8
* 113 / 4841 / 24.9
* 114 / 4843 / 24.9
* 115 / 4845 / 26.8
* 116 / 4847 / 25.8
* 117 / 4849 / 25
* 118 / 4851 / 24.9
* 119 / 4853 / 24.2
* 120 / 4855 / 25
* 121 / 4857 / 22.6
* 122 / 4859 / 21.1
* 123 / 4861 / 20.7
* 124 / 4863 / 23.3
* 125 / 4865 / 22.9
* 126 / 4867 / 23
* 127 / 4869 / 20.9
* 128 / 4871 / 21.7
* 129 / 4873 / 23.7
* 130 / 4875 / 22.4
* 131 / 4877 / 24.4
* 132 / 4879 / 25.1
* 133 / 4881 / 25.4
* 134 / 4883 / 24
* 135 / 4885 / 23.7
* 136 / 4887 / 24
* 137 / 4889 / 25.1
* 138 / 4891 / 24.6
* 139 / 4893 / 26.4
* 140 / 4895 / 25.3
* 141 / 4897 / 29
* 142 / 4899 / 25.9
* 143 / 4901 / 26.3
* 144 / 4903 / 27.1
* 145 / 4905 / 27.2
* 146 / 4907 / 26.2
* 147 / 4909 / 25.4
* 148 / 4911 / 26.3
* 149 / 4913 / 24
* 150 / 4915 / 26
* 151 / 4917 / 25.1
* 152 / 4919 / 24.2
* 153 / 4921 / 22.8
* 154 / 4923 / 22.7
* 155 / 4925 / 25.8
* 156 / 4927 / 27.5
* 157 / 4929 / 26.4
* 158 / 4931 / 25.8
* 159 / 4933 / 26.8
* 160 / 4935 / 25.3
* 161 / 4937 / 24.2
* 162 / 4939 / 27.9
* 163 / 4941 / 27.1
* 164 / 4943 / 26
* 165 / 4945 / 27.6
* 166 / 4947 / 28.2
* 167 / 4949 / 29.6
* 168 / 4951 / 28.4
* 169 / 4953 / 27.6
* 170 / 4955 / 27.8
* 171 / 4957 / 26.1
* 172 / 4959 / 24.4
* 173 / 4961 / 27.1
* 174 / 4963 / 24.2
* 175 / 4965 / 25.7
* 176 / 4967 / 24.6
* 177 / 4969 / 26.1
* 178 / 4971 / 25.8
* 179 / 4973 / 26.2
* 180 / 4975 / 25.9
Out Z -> 0.53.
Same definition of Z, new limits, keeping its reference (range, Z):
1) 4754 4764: 0.73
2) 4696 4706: 0.04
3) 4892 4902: 0.11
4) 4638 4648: 0.48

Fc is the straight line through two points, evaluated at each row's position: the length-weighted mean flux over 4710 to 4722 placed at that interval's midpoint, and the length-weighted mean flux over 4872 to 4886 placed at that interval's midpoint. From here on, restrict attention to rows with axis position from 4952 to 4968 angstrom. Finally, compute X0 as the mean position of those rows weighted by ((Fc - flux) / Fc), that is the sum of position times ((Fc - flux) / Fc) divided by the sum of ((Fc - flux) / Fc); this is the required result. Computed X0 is 4957.9 angstrom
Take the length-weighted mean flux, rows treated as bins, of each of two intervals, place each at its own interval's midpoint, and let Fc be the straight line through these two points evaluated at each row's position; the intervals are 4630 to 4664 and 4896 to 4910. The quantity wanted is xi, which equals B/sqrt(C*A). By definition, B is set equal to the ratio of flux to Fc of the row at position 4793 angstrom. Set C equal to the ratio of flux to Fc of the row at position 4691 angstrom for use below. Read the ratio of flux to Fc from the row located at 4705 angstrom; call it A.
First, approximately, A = 0.98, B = 1.16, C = 0.98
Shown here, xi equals 1.19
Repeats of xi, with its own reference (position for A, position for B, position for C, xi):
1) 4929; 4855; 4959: 1.03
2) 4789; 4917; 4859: 1.11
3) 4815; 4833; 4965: 1.03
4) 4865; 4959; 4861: 1.07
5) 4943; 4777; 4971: 0.73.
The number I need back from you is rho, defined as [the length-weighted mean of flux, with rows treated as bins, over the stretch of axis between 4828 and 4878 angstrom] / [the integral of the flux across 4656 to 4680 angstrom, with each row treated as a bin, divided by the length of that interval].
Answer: 1.04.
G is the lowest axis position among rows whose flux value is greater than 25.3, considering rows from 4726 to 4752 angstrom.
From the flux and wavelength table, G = 4735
